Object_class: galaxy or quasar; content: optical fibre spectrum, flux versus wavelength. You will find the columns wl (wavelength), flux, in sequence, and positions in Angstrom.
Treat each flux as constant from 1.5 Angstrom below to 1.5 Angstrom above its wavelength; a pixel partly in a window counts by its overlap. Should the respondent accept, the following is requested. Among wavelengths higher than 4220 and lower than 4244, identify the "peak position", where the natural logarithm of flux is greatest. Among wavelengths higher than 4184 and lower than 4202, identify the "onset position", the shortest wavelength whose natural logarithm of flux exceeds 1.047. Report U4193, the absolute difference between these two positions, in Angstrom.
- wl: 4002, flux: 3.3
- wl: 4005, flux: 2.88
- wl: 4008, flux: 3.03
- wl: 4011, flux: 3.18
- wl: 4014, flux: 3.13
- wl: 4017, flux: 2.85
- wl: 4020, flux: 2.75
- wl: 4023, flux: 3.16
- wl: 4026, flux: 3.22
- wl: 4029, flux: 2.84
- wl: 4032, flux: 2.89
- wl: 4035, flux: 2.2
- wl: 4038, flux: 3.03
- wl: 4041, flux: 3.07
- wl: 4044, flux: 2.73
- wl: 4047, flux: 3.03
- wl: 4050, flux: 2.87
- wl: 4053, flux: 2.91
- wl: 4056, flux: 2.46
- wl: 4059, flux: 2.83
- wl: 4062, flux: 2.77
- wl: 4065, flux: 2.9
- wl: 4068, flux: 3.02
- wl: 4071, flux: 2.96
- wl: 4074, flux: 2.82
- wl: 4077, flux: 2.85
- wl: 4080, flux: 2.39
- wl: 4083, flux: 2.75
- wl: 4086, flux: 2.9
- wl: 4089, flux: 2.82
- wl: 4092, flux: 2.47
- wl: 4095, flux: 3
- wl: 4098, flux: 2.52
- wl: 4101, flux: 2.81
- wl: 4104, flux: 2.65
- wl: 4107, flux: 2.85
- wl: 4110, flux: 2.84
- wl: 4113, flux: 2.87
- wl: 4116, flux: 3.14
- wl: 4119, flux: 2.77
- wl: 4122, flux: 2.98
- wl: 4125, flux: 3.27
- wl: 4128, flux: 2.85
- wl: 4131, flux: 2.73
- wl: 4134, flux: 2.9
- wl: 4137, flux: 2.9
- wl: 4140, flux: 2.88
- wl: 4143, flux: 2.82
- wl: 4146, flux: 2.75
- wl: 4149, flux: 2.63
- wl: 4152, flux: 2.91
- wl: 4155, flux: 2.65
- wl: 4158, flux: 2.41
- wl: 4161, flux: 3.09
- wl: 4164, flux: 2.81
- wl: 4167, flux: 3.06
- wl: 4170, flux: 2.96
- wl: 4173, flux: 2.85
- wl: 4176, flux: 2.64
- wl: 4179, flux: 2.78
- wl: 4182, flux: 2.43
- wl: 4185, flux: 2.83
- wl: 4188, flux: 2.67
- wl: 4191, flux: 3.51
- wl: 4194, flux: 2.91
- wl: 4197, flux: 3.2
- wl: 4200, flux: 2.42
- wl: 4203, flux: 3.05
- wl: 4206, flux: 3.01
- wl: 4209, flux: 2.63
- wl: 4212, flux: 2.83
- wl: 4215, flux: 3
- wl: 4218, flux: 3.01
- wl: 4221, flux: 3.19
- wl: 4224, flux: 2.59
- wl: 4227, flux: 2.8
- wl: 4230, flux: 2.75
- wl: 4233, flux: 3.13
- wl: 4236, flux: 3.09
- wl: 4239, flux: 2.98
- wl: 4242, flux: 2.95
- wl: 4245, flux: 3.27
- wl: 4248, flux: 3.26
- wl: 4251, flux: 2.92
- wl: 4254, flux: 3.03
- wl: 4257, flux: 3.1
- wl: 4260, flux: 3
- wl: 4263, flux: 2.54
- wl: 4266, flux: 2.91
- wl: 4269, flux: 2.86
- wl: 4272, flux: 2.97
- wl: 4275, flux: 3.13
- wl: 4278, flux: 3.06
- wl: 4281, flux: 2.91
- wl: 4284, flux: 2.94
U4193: 30 Angstrom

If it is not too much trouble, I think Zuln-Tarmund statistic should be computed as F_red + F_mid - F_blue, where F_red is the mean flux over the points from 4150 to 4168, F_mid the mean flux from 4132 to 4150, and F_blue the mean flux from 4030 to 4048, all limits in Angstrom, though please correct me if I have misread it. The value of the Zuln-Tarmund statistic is 2.81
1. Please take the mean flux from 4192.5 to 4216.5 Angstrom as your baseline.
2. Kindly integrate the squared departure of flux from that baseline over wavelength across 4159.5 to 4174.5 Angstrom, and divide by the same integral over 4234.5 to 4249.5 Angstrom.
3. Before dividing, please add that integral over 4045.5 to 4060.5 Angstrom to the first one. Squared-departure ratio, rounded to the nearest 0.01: 0.83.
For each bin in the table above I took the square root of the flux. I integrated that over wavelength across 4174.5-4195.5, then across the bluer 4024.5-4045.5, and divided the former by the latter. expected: 0.99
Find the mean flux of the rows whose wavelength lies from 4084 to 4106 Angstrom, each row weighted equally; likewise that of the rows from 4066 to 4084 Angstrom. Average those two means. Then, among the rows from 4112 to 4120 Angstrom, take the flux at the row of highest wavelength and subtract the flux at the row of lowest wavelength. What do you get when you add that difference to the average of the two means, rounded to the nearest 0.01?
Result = 2.67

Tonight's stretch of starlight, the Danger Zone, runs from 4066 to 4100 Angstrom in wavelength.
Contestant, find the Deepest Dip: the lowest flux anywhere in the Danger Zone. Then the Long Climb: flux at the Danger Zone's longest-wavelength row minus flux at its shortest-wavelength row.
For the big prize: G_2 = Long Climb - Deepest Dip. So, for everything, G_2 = -2.9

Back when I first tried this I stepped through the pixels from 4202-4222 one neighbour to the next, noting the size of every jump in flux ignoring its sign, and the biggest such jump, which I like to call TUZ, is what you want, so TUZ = 0.38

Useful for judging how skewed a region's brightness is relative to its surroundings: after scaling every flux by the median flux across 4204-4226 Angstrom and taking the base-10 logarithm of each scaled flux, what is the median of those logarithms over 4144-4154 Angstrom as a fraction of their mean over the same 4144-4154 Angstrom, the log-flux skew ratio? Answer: 1.0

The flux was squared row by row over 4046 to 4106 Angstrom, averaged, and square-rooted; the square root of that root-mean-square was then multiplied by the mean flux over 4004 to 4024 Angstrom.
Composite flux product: 5.01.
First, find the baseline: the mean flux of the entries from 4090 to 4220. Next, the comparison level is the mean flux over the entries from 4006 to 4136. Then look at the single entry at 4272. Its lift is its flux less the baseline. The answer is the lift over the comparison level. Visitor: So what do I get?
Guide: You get 0.044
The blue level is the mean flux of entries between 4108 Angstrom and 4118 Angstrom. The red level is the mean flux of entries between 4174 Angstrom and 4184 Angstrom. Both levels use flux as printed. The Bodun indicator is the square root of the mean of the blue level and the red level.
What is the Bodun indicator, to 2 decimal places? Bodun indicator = 1.67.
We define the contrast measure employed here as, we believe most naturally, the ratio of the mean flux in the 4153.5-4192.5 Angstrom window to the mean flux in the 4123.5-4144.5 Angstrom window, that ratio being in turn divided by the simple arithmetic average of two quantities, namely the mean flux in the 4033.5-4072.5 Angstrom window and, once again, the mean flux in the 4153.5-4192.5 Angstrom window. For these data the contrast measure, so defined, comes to 0.344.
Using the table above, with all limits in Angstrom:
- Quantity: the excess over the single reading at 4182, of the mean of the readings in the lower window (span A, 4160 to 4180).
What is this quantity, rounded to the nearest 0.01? 0.45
